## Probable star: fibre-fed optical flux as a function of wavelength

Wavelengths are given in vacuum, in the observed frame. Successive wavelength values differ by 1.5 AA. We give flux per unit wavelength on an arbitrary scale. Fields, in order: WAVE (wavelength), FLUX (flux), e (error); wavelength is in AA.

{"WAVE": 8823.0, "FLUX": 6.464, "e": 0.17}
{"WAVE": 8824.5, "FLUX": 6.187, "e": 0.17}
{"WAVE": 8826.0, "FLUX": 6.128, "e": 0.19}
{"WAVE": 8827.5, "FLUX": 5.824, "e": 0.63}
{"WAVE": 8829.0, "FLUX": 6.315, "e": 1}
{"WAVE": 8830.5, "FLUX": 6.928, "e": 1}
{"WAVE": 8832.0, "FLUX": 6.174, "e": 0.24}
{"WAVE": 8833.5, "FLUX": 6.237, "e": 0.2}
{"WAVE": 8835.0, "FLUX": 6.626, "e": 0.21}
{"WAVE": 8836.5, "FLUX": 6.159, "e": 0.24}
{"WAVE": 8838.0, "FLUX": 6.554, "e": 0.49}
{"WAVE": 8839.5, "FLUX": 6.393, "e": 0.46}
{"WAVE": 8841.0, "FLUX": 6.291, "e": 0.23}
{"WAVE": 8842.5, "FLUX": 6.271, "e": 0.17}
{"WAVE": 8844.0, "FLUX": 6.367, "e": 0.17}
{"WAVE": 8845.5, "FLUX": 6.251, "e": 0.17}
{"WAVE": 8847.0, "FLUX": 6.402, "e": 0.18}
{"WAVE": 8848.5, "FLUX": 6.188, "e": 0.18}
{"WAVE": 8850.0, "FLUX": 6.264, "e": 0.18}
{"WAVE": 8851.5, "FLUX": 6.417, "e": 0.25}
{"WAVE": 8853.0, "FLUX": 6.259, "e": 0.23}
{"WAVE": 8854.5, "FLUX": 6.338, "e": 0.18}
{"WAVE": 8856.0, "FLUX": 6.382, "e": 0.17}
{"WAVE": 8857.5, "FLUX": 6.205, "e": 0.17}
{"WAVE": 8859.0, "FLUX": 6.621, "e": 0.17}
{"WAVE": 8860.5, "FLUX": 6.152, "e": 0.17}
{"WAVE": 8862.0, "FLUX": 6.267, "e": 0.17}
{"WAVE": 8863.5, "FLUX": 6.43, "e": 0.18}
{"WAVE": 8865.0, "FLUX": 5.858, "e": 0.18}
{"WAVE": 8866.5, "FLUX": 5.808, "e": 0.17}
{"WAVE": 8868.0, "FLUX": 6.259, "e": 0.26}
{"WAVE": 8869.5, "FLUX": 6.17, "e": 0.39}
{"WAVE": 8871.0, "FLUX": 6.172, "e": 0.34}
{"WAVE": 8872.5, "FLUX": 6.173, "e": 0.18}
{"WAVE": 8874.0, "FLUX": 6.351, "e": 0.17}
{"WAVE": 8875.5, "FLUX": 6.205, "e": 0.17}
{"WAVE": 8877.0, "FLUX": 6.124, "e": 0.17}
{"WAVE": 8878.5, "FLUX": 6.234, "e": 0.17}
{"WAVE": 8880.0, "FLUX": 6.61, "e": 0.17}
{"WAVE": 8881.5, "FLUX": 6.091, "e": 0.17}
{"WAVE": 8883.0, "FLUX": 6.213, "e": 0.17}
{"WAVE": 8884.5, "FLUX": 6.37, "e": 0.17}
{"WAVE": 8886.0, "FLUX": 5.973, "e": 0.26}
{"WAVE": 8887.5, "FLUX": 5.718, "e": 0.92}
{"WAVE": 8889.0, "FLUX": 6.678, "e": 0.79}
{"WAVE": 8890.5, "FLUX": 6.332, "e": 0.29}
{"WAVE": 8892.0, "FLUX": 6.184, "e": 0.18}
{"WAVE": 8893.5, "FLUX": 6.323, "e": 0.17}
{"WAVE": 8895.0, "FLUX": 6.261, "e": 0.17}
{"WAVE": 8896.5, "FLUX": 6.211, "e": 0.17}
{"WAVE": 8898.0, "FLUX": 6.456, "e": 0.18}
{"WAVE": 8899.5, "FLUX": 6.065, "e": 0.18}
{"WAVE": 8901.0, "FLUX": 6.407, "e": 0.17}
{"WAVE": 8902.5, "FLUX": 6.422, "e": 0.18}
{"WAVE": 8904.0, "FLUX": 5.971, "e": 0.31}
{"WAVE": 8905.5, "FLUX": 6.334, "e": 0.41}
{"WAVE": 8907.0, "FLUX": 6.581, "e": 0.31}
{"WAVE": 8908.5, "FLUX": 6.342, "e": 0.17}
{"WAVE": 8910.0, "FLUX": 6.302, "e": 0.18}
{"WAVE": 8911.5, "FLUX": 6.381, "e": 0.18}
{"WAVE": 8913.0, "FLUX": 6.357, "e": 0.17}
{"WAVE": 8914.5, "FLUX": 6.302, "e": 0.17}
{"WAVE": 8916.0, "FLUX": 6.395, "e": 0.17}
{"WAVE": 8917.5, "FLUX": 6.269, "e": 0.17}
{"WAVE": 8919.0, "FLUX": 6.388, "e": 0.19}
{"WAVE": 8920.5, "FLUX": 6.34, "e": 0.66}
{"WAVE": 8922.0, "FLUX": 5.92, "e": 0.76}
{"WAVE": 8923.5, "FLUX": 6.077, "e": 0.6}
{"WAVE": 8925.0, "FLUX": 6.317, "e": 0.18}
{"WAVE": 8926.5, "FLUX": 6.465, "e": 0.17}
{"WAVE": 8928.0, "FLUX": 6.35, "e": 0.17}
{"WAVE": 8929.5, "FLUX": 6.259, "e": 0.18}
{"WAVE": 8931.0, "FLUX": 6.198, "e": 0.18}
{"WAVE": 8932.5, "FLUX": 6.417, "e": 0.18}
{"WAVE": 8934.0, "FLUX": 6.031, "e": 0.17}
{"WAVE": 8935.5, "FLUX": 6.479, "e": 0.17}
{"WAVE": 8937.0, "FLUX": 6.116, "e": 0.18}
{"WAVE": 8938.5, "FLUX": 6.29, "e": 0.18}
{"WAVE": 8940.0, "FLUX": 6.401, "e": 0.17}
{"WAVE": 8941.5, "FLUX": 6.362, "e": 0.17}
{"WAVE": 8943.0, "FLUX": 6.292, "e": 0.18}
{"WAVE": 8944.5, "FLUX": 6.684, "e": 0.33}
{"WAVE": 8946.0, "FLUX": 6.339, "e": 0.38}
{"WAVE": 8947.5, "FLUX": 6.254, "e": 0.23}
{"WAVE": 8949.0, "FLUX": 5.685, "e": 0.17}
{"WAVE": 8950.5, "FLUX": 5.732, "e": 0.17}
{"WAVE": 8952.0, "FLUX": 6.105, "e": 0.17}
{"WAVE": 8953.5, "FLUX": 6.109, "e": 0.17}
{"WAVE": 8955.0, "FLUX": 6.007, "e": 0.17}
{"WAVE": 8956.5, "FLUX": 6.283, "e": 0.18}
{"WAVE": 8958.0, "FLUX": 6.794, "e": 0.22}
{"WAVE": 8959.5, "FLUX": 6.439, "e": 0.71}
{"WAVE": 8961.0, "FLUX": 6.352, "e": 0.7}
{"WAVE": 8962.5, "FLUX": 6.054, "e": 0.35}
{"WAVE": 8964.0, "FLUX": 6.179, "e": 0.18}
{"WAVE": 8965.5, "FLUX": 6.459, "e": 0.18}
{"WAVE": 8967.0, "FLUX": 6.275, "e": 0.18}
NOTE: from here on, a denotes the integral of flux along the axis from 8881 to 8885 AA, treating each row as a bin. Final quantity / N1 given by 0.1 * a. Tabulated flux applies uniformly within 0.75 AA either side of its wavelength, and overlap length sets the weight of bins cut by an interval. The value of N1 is 2.5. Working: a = 25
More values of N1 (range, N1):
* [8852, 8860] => 5.1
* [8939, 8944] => 3.2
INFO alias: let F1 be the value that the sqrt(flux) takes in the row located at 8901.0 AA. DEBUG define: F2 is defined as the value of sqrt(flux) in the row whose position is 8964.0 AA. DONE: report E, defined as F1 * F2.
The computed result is 6.29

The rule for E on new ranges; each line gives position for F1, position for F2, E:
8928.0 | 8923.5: 6.21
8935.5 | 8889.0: 6.58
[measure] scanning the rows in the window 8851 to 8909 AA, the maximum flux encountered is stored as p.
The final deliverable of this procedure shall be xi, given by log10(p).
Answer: 0.825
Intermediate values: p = 6.678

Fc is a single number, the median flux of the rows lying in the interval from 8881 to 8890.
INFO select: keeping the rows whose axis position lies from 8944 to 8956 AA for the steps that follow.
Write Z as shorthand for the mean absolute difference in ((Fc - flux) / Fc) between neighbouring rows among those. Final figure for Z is 0.035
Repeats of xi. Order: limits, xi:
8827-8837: 0.841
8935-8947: 0.825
